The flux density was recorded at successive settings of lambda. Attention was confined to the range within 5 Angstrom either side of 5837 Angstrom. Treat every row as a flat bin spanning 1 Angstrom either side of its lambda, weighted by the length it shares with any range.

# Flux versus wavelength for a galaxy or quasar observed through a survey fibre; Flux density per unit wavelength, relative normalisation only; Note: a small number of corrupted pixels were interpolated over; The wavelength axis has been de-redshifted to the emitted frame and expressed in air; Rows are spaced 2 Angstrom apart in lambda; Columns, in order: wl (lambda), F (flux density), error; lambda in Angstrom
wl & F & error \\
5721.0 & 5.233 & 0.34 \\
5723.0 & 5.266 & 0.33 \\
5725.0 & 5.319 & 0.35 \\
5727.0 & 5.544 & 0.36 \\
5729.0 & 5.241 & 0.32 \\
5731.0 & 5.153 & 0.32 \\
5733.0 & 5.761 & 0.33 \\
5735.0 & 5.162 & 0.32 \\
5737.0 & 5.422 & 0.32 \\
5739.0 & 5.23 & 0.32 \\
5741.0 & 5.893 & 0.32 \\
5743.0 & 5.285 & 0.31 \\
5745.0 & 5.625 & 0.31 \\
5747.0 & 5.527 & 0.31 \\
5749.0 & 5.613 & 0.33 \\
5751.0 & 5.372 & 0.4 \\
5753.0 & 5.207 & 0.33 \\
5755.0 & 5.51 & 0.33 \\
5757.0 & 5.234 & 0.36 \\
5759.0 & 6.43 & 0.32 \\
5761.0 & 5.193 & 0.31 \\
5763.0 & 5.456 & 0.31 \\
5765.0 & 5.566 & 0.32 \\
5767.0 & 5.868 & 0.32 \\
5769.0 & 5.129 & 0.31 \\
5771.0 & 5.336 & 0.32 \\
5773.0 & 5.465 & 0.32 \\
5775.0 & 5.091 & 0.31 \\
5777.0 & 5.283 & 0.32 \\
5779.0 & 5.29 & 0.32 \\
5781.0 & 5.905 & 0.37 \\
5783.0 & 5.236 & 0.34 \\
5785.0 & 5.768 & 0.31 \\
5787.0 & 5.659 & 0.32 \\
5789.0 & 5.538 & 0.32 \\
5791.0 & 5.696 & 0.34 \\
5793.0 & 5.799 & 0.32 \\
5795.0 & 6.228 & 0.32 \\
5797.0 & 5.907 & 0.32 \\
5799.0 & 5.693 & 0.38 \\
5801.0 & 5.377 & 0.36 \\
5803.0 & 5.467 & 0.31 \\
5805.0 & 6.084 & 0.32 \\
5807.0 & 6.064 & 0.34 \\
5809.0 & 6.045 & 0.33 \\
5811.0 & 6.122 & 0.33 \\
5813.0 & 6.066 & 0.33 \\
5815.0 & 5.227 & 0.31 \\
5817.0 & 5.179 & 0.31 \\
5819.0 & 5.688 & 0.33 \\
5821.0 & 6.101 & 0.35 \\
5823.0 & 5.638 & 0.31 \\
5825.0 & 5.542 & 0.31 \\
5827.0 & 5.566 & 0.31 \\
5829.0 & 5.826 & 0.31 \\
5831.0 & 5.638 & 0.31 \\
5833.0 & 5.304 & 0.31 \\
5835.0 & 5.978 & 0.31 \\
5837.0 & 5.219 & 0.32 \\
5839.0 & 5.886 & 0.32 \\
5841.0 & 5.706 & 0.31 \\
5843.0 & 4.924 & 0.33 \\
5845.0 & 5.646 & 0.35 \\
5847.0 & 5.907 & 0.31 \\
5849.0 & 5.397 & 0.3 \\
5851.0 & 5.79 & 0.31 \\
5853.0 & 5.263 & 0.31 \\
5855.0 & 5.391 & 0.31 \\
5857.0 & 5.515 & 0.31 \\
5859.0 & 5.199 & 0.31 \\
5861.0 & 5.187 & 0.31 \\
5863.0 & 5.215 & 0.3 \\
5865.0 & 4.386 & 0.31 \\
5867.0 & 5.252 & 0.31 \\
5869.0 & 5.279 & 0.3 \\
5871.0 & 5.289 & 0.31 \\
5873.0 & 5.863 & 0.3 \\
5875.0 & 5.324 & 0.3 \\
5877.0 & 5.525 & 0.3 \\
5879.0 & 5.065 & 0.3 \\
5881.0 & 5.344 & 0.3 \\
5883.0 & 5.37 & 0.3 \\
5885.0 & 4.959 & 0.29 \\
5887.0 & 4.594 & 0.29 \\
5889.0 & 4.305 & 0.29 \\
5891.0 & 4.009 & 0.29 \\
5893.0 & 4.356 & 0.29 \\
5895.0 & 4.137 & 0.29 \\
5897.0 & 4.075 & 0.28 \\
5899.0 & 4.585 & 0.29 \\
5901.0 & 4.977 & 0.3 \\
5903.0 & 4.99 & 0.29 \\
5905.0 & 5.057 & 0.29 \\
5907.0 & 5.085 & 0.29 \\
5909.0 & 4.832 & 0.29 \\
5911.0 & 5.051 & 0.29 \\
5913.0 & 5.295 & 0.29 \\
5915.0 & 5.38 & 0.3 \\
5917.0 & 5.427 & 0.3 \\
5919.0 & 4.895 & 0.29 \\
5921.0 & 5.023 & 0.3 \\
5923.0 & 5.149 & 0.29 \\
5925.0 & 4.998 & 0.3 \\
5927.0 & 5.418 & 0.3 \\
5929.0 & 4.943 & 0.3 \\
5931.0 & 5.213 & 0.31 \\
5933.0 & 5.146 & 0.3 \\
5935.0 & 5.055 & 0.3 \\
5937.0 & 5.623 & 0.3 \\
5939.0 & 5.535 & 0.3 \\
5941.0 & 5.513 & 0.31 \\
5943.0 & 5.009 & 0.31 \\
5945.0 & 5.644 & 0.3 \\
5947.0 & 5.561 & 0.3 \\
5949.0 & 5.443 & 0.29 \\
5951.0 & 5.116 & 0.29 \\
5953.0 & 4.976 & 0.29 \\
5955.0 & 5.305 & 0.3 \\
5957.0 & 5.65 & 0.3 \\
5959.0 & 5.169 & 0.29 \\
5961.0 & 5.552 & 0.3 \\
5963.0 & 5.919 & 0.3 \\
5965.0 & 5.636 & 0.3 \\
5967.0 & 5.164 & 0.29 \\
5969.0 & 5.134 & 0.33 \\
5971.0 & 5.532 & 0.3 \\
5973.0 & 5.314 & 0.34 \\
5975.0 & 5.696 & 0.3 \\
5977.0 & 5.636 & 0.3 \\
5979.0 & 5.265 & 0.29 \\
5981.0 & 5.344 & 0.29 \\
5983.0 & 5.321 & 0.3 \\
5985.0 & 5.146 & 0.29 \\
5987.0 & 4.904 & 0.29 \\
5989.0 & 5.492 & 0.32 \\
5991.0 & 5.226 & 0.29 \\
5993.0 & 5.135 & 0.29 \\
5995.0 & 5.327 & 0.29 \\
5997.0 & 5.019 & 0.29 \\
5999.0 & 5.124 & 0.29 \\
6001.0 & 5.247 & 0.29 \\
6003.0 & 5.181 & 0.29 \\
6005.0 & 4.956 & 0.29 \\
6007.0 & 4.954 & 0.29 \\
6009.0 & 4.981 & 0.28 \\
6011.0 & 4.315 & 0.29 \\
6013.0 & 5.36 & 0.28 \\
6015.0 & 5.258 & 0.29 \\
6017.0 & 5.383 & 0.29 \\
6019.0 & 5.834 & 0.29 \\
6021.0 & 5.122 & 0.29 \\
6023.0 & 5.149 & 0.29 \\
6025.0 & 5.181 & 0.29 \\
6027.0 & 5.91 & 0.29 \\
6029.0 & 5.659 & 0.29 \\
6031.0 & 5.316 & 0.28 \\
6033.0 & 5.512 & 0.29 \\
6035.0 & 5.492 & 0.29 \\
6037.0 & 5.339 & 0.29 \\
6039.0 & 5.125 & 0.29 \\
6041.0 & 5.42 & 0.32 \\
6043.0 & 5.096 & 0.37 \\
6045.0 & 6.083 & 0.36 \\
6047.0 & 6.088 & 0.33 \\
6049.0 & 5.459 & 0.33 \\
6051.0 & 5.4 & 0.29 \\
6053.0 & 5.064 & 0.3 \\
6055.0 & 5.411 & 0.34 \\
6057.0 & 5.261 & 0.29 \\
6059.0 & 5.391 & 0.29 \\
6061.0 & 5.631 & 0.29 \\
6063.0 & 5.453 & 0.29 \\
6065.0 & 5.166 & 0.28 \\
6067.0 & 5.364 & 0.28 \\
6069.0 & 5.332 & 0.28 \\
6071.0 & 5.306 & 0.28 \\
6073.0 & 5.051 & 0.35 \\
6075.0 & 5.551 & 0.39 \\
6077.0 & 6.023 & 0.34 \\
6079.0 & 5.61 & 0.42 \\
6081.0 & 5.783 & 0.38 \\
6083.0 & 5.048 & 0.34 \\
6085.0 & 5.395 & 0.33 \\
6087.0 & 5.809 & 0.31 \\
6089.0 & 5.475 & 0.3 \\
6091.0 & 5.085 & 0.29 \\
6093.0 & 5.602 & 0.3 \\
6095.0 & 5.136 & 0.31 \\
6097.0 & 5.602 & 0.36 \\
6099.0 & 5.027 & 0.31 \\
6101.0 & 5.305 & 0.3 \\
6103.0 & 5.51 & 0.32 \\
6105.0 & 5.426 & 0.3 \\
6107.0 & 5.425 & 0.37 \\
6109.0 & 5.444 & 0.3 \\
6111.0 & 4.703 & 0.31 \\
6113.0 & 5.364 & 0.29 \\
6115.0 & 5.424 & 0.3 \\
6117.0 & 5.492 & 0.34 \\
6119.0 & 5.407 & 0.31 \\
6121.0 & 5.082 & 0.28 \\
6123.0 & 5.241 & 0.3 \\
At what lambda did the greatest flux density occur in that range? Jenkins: 5835.0 Angstrom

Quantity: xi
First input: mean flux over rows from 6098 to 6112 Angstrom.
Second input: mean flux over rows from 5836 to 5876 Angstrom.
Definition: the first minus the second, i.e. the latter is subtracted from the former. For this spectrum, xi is -0.12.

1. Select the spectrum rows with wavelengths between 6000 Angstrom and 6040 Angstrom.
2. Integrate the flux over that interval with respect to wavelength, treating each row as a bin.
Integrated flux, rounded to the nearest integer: 211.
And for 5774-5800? 146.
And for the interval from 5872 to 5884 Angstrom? 65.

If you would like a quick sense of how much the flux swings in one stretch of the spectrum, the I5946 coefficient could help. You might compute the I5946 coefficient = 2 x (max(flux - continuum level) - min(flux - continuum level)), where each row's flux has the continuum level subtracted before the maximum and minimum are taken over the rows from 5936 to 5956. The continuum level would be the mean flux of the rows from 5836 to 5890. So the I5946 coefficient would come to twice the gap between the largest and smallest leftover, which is 1.3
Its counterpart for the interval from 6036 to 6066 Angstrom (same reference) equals 2.0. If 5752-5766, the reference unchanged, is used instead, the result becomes 2.5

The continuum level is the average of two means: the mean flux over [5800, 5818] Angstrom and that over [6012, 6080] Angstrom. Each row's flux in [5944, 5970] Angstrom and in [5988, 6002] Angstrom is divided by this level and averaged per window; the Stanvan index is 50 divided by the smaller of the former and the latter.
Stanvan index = 53.5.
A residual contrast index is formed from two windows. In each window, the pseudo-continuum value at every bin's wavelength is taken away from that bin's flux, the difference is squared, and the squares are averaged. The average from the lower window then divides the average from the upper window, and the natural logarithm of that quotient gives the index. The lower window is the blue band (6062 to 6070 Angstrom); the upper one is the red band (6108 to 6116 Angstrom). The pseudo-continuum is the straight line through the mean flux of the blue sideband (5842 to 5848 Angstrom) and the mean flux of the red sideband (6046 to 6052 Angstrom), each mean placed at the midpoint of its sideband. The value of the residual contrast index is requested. 0.93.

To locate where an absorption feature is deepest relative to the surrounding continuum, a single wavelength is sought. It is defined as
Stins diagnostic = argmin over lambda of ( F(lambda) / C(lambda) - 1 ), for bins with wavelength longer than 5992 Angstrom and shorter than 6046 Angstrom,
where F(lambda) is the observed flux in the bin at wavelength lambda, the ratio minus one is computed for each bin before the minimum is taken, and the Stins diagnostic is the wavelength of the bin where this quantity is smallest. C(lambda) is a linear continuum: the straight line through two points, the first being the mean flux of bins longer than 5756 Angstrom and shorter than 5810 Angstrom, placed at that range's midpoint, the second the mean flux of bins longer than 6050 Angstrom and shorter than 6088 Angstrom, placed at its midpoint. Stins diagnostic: 6011.0 Angstrom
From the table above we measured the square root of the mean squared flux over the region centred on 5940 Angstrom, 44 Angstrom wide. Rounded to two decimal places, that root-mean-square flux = 5.28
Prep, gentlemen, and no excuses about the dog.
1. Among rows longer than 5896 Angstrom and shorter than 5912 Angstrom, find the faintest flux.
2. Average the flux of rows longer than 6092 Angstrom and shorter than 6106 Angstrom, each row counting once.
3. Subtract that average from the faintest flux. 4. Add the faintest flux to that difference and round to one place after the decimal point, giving 2.8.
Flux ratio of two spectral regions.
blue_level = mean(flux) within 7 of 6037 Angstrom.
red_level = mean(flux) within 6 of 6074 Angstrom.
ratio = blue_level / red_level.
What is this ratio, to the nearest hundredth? 0.97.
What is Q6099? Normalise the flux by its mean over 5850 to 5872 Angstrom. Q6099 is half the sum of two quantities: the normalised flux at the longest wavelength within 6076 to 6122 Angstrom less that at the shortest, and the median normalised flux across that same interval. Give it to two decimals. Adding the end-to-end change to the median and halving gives 0.43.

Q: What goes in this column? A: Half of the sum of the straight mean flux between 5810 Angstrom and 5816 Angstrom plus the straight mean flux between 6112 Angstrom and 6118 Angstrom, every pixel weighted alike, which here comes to 5.62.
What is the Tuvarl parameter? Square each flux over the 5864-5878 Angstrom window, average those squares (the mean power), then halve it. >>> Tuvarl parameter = 14.0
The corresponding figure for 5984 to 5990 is 13.4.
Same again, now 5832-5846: 15.3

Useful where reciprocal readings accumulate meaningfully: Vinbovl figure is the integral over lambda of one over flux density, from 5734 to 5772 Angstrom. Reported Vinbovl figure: 6.96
